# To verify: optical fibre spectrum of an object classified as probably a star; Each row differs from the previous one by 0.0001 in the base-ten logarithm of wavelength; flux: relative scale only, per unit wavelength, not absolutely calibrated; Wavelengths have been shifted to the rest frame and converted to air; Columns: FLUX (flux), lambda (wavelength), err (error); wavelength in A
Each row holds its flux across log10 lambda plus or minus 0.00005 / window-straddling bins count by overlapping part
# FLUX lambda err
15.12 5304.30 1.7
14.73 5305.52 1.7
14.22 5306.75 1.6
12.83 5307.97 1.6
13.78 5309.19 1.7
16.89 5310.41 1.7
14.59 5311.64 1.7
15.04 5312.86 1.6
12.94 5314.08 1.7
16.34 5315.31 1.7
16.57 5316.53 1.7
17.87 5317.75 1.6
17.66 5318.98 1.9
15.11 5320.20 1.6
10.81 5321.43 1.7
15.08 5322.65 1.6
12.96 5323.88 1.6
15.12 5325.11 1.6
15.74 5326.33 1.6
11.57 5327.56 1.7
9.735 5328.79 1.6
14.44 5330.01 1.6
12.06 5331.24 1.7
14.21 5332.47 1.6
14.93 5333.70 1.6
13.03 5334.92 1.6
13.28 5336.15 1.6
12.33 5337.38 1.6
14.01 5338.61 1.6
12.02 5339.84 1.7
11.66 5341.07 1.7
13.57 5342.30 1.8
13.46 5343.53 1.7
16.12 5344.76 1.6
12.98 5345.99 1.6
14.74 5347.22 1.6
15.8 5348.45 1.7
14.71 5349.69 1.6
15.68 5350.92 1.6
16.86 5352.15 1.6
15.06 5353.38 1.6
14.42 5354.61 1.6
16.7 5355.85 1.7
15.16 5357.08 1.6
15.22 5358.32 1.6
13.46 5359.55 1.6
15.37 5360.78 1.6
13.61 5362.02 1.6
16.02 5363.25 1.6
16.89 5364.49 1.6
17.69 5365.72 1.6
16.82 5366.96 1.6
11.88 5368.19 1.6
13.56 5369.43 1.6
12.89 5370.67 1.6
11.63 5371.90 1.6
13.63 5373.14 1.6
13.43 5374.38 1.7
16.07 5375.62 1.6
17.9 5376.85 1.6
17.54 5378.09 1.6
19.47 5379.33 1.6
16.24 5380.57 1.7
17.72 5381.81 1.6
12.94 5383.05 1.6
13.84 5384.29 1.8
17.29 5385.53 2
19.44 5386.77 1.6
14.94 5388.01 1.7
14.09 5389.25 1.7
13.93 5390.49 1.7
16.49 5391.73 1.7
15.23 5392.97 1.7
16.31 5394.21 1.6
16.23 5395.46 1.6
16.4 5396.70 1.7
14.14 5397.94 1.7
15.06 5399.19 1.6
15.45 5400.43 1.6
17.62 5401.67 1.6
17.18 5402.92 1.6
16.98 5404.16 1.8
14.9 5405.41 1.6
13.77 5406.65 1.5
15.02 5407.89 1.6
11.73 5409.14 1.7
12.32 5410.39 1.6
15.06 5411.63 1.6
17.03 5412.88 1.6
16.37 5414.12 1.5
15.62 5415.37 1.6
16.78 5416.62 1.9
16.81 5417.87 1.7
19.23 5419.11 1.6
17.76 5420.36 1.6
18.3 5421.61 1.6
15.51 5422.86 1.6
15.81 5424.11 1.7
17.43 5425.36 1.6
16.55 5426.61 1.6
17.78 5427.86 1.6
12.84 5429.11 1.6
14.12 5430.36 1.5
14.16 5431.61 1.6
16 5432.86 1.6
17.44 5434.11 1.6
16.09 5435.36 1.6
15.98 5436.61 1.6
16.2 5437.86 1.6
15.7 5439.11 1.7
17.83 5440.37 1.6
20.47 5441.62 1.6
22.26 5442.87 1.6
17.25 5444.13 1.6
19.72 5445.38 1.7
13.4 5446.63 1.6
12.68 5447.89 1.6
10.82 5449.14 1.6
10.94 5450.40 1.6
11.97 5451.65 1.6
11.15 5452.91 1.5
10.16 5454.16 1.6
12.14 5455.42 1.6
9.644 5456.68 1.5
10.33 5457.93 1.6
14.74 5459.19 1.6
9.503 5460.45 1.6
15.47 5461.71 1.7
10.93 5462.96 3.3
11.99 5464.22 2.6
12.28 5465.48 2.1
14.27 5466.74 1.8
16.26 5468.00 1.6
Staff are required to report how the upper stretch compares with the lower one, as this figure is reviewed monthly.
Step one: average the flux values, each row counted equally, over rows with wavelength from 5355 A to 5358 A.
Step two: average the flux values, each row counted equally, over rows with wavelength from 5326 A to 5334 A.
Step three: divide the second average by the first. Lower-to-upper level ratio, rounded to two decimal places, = 0.83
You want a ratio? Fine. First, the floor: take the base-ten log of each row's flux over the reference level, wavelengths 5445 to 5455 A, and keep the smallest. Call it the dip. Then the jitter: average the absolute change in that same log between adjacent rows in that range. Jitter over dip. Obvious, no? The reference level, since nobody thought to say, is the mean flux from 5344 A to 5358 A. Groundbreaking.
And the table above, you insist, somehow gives -0.30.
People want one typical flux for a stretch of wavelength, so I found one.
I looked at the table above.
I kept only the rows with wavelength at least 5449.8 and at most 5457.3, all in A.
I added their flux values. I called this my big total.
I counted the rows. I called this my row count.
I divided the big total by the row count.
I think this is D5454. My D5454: 11.0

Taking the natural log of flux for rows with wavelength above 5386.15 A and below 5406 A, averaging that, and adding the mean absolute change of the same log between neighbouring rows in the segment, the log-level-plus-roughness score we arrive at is 2.84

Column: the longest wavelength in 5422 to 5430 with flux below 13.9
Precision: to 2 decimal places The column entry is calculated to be 5429.11 A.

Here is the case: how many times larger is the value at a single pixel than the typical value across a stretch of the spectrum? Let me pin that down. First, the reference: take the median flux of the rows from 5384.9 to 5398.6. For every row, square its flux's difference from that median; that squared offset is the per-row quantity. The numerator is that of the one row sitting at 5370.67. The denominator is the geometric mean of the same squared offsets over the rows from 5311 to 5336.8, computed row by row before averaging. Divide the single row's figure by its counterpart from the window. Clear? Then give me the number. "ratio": 4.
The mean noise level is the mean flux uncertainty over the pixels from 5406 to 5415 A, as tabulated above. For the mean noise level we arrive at 1.59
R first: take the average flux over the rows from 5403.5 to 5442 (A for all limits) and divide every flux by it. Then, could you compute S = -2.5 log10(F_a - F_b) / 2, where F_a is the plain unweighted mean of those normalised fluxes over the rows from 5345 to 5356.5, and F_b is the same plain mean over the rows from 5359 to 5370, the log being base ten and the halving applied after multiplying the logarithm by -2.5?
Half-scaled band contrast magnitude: 2.4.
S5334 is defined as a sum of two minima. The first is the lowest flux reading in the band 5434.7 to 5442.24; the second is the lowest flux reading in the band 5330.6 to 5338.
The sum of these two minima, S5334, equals 27.8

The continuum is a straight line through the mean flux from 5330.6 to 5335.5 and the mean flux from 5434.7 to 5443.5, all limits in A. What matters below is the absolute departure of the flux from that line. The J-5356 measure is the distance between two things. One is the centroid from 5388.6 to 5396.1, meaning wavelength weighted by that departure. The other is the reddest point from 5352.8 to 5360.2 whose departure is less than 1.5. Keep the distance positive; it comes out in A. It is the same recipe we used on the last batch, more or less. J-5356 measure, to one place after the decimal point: 31.4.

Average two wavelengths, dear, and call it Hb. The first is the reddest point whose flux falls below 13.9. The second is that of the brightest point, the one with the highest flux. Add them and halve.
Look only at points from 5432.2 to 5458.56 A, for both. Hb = 5450.4 A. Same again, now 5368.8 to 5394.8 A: 5381.8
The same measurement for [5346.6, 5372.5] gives 5368.8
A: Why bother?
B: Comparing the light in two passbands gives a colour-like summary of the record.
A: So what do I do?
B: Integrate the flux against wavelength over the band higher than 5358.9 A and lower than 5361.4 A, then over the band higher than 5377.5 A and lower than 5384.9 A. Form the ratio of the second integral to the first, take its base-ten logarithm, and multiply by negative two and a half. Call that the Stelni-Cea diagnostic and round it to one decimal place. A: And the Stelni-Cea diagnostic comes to -1.3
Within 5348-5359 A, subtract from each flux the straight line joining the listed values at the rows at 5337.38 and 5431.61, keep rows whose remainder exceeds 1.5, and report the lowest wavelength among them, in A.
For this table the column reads 5348.45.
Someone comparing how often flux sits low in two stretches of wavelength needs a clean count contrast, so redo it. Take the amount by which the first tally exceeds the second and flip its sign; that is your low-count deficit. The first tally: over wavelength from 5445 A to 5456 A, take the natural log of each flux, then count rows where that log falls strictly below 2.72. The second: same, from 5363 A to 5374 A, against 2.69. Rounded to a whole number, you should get -3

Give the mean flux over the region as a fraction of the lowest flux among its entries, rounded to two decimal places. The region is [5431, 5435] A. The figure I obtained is 1.12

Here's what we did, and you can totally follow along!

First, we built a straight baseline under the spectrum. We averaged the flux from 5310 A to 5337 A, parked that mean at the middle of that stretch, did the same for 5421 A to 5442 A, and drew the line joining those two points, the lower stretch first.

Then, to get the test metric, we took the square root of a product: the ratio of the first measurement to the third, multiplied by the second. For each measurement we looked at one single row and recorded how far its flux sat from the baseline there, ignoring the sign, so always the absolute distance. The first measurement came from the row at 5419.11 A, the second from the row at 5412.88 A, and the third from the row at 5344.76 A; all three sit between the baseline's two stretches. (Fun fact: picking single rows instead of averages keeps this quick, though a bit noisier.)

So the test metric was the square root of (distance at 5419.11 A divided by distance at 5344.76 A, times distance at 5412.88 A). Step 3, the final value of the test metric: 1.5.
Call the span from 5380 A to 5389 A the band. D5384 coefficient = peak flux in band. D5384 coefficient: 19.44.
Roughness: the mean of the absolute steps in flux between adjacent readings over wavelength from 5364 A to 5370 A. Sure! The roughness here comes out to 2.07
